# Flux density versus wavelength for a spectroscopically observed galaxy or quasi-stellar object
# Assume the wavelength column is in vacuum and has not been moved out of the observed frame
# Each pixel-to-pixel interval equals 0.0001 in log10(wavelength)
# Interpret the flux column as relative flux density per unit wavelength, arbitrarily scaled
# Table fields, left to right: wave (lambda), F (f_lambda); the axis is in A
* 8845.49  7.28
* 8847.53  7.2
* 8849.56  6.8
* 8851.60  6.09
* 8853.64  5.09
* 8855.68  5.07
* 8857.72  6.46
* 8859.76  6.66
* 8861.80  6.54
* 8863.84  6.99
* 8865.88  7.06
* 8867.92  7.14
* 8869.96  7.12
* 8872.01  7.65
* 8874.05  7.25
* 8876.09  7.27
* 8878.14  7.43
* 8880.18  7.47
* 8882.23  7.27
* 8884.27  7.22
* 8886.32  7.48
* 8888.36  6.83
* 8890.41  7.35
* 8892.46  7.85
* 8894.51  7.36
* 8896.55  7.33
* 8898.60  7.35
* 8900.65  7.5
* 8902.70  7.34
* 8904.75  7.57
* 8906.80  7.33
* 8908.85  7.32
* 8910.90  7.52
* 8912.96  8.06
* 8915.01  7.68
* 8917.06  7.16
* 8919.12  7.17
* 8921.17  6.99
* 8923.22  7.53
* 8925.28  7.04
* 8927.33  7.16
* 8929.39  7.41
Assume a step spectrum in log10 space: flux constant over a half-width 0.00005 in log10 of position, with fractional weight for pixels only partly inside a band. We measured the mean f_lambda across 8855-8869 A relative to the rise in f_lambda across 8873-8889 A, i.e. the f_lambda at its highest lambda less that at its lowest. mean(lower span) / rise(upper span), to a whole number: -16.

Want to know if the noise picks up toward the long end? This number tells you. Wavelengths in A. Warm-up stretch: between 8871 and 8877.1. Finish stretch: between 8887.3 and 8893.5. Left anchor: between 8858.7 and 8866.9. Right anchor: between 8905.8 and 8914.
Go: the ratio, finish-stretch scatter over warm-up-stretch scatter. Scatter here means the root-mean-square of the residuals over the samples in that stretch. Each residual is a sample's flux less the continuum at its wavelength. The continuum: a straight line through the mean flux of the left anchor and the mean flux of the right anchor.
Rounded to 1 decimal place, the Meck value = 0.9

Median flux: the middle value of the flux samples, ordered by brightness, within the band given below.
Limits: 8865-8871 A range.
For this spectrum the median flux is 7.1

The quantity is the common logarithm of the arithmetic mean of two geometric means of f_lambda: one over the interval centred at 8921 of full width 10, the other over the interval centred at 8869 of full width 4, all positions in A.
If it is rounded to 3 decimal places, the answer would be 0.854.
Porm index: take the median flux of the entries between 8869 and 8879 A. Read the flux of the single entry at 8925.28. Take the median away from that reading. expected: -0.23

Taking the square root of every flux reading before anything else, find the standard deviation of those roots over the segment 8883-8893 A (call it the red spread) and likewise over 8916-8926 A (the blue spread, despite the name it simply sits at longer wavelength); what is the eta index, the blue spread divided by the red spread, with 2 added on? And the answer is 2.57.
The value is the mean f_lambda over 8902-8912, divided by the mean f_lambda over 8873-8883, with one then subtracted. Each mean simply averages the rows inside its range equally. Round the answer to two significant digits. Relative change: 0.011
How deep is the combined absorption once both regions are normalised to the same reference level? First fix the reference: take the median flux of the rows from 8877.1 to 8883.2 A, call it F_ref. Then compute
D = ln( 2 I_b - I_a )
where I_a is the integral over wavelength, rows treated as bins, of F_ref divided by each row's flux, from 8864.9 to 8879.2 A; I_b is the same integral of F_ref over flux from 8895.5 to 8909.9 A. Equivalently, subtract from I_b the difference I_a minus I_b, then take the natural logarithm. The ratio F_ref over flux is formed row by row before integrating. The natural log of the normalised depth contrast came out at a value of 2.66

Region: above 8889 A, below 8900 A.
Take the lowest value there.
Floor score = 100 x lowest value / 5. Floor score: 147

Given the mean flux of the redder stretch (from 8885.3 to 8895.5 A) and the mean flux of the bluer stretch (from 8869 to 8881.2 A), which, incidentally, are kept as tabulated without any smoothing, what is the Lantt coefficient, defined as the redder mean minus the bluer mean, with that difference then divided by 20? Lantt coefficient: 0.000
